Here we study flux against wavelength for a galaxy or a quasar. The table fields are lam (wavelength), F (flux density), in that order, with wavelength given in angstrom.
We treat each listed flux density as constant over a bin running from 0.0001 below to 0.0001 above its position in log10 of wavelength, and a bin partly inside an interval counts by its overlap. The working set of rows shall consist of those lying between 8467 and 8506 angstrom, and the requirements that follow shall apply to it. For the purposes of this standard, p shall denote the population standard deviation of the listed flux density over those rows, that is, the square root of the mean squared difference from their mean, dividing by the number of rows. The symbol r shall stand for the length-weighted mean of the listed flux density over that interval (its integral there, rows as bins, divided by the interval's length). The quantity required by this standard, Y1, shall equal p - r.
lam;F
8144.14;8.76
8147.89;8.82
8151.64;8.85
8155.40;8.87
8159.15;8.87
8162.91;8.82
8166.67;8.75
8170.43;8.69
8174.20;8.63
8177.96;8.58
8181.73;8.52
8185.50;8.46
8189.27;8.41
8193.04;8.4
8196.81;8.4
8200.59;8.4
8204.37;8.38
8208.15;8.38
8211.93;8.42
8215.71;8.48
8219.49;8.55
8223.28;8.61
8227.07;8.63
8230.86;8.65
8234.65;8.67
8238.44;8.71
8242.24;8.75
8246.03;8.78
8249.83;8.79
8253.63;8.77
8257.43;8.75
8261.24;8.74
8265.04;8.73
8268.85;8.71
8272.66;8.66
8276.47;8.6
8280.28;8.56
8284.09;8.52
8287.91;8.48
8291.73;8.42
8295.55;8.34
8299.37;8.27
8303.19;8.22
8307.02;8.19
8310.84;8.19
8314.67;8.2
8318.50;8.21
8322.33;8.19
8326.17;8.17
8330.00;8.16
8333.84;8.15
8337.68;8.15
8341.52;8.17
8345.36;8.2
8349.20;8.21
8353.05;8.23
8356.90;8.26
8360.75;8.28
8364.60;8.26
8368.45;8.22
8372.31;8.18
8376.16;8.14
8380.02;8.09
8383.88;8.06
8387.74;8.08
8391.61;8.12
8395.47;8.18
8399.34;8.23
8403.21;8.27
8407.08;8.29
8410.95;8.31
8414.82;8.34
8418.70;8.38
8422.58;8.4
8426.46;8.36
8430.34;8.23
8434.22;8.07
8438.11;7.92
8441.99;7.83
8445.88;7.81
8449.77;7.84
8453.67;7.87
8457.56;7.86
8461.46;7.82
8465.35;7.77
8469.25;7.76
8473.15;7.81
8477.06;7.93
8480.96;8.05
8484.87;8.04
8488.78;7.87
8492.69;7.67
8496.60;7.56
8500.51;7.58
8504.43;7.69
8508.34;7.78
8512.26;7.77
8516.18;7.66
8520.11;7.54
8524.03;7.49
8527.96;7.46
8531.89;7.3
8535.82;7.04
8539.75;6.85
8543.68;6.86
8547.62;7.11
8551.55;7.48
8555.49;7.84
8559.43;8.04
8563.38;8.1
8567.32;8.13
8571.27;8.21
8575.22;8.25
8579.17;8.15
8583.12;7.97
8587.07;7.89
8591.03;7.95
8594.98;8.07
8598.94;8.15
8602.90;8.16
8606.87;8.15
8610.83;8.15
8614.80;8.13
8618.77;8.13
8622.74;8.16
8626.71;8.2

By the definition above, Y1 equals -7.6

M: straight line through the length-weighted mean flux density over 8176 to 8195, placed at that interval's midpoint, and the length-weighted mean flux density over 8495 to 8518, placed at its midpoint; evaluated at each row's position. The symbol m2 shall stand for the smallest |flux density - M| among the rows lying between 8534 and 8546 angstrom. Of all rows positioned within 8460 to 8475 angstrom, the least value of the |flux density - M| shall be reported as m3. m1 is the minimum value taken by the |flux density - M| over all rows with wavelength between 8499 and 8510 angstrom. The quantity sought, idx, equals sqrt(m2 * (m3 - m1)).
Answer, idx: 0.04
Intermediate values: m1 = 0.007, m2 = 0.6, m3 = 0.01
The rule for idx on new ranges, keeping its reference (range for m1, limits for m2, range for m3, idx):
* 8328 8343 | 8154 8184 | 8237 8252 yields 0.10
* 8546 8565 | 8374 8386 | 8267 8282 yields 0.13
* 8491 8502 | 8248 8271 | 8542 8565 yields 0.14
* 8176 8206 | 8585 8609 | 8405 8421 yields 0.38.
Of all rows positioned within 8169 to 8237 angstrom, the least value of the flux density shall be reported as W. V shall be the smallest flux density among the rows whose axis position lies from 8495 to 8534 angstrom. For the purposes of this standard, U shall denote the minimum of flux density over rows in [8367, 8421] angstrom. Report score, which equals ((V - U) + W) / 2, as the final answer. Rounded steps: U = 8.06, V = 7.3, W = 8.38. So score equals 3.81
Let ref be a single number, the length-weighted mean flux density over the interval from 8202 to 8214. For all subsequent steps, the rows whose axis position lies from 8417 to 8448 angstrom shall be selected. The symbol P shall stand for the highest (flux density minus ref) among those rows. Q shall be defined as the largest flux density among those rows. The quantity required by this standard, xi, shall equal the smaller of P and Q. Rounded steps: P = 0.0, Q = 8.4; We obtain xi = 0.0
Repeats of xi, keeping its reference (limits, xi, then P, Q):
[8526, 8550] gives -0.9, -0.9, 7.46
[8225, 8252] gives 0.4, 0.4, 8.79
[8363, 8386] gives -0.1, -0.1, 8.26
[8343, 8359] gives -0.1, -0.1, 8.26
